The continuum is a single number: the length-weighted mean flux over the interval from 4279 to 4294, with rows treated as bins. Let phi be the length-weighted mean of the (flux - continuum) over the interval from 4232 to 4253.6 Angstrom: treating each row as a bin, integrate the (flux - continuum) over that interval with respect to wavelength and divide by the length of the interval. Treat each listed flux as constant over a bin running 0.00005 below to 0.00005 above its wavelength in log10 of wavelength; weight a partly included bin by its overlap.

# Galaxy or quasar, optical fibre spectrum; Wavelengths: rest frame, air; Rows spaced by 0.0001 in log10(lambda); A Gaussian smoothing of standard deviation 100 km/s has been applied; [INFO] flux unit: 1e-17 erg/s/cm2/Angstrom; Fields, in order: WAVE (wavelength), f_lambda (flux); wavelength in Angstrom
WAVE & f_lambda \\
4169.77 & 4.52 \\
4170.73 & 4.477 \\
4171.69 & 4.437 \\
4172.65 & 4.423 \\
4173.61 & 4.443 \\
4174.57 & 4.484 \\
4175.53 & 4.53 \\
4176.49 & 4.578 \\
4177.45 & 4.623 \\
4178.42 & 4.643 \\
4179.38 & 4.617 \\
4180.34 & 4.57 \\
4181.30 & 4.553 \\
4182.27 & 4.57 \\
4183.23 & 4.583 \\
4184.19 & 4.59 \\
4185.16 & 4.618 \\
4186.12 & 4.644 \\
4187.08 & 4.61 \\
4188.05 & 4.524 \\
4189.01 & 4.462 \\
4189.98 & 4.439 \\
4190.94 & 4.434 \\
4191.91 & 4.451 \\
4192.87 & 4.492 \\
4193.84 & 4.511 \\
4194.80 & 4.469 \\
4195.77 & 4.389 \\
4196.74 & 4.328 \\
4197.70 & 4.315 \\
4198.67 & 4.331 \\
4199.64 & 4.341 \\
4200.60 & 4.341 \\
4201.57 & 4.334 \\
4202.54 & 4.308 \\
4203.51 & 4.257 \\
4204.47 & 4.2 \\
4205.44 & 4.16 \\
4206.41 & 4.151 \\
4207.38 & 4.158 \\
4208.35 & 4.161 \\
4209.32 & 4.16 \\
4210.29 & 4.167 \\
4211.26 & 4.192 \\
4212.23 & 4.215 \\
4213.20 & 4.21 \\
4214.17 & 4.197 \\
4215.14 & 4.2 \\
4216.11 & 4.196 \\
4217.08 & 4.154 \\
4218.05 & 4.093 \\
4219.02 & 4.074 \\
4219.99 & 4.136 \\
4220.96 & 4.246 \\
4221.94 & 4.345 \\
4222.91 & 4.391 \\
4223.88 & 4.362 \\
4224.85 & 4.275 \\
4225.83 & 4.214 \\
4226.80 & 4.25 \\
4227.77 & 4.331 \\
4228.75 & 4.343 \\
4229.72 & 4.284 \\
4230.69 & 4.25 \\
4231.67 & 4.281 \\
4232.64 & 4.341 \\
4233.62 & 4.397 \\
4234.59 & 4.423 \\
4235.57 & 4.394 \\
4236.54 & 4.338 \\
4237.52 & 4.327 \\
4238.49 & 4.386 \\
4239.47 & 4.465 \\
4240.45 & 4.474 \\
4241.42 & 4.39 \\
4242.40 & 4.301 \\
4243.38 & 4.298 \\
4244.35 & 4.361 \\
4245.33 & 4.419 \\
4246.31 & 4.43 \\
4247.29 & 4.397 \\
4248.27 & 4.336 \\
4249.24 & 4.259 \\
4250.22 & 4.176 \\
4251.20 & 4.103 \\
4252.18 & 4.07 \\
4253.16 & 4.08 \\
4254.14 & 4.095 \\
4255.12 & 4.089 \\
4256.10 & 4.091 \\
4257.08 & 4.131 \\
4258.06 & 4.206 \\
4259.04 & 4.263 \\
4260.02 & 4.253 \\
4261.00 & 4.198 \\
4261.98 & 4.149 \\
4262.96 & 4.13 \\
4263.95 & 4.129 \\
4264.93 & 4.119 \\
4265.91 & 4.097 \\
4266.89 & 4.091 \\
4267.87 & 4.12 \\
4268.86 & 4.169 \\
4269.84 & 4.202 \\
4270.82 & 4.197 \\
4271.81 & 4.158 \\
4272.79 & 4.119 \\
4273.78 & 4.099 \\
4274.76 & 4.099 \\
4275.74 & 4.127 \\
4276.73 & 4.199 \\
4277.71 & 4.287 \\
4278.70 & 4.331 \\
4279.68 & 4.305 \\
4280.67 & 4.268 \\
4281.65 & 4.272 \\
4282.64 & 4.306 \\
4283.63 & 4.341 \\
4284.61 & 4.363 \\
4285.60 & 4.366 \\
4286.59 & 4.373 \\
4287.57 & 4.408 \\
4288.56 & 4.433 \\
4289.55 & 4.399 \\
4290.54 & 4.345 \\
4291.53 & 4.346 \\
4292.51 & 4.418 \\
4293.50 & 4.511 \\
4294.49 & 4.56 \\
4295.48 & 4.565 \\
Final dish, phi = -0.04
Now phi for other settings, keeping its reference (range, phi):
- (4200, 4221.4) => -0.17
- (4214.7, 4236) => -0.09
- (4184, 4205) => 0.06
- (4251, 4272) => -0.22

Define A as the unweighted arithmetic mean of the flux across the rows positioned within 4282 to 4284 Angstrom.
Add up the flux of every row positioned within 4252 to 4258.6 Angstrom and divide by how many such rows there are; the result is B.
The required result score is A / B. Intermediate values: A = 4.32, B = 4.11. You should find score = 1.05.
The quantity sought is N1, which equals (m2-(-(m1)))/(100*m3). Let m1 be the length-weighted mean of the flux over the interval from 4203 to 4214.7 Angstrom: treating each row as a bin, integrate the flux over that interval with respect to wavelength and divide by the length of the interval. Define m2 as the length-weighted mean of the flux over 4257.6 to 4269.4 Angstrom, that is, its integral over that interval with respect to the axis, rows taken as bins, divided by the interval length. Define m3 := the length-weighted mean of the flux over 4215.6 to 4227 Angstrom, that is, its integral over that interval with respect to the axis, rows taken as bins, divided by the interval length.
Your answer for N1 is 0.0197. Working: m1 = 4.19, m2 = 4.16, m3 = 4.23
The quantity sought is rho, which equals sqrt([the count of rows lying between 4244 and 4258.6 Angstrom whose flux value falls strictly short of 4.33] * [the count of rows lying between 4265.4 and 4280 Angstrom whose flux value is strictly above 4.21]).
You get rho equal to 5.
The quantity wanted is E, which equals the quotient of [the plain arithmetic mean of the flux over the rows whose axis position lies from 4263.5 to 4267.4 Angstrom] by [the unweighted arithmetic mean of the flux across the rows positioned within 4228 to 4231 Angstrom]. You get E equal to 0.96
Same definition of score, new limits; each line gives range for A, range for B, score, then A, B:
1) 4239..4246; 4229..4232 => 1.03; 4.39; 4.27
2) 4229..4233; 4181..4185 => 0.94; 4.29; 4.57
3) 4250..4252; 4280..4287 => 0.96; 4.14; 4.33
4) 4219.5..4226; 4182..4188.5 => 0.93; 4.28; 4.59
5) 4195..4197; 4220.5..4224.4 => 1.01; 4.36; 4.34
